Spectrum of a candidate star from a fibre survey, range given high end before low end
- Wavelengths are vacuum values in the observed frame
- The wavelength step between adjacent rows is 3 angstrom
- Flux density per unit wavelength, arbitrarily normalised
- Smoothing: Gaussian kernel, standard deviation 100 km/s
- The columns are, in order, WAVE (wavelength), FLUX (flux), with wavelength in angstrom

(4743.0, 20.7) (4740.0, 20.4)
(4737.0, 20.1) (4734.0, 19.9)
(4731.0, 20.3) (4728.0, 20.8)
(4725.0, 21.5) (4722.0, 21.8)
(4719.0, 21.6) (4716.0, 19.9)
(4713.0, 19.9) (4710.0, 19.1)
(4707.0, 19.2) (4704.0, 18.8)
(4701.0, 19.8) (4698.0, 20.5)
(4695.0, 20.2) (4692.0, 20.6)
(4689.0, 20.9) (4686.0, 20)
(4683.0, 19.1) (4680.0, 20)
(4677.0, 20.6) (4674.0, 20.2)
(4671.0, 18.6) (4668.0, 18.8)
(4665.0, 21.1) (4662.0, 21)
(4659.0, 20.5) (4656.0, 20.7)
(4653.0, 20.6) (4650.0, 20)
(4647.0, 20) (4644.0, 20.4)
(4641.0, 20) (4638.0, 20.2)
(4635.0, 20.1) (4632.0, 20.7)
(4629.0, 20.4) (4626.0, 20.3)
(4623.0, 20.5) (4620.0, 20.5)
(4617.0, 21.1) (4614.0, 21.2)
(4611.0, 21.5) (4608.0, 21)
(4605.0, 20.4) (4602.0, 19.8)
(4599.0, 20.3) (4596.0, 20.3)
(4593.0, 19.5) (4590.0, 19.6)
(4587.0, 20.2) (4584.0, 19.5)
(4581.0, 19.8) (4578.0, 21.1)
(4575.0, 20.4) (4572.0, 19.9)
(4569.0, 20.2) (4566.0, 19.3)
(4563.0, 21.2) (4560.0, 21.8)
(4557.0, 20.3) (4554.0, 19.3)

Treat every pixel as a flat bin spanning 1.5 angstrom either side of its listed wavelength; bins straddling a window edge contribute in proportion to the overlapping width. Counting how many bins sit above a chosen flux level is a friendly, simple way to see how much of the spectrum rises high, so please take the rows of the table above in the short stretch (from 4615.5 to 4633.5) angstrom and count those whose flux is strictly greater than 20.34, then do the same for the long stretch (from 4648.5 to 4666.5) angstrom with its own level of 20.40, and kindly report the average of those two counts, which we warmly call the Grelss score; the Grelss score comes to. 5.00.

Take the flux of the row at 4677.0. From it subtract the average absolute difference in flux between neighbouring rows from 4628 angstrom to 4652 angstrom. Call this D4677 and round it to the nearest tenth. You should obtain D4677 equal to 20.3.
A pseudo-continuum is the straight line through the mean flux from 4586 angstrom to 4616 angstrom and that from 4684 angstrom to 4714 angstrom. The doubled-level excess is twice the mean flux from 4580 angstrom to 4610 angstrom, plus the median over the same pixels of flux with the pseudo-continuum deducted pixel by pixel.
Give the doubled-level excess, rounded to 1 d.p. 39.7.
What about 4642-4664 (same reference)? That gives 41.3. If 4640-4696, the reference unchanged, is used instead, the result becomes 40.6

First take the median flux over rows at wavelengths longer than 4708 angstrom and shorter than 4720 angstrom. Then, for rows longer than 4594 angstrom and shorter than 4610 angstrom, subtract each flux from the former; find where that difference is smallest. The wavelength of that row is 4608.0 angstrom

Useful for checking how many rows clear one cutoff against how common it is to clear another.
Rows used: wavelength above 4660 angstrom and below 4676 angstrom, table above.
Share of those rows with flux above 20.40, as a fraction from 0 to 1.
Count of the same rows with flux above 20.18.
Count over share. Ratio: 7.5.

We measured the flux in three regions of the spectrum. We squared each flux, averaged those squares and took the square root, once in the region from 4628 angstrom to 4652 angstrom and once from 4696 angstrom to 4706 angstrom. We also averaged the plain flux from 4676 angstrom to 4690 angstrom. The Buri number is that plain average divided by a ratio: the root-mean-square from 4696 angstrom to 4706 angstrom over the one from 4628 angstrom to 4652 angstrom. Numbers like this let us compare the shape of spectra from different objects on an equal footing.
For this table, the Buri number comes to 20.6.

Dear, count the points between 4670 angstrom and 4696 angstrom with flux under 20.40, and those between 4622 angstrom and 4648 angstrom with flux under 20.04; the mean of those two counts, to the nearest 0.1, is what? 4.0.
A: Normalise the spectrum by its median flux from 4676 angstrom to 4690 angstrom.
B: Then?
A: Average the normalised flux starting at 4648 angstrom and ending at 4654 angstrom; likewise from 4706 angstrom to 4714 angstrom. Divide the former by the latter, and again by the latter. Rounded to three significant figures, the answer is 1.08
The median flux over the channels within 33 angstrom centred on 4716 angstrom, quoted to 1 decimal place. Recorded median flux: 19.9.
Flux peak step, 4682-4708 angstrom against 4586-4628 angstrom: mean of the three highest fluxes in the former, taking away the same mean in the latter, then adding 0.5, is -0.1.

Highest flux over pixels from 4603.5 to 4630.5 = 21.5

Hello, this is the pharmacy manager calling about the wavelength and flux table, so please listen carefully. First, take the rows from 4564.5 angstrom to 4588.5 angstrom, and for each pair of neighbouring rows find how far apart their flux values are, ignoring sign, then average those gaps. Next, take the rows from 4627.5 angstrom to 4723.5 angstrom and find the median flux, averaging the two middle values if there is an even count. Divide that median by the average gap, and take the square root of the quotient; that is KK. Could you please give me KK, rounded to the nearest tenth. 5.5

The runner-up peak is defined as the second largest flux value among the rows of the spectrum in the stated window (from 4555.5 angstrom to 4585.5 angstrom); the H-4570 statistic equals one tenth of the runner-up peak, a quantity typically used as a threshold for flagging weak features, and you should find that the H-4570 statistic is 2.12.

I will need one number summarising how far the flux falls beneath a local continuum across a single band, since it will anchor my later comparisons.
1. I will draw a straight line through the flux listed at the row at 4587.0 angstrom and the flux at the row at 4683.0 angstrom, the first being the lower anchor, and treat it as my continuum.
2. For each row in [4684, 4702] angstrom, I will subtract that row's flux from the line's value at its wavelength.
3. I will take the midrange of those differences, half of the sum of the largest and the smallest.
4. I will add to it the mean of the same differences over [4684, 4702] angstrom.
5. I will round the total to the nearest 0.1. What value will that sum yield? -2.7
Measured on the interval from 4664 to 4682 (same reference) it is -1.2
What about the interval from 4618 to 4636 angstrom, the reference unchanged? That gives -1.4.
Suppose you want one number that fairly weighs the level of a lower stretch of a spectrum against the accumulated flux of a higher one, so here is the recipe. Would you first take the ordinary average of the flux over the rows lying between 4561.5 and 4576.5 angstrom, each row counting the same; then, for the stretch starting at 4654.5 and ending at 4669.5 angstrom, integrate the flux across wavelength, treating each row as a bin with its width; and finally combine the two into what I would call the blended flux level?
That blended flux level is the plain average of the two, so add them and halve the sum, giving 163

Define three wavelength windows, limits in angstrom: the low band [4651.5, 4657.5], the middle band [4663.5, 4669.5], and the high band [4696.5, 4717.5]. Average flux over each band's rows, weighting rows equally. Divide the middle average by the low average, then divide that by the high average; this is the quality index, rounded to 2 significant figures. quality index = 0.049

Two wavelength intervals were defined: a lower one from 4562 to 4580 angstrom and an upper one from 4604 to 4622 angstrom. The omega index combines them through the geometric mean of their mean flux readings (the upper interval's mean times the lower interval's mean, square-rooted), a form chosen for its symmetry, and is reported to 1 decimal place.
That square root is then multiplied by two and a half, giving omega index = 51.6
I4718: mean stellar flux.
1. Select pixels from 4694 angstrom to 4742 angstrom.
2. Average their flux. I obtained 20.2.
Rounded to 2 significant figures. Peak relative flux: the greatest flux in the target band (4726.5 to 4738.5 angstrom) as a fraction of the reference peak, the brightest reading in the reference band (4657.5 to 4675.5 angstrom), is 0.99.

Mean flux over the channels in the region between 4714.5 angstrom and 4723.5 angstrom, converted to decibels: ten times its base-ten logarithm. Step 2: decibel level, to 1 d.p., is 13.2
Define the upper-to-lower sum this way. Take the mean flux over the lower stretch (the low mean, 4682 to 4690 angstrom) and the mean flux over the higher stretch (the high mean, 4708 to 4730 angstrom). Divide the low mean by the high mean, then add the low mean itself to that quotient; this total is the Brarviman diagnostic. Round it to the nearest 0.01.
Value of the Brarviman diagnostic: 20.97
